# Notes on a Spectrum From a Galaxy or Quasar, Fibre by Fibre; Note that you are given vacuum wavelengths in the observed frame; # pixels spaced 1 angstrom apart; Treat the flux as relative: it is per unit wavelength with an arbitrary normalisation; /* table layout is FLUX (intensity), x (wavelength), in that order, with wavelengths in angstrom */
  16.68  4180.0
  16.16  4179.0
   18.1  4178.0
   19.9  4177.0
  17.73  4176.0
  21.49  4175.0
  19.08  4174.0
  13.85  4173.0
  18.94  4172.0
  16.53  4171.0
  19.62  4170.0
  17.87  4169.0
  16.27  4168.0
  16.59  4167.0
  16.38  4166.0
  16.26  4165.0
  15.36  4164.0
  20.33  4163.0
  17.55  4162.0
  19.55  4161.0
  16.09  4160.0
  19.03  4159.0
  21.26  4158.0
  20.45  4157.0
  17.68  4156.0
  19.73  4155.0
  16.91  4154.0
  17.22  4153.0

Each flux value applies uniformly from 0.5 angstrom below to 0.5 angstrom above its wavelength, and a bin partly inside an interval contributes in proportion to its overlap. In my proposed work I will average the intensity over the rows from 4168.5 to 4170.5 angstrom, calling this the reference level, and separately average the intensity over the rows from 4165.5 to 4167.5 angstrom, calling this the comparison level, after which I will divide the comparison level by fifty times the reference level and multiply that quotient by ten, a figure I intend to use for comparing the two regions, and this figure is 0.18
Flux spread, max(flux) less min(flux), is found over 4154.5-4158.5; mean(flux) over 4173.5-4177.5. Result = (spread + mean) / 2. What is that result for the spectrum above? 11.6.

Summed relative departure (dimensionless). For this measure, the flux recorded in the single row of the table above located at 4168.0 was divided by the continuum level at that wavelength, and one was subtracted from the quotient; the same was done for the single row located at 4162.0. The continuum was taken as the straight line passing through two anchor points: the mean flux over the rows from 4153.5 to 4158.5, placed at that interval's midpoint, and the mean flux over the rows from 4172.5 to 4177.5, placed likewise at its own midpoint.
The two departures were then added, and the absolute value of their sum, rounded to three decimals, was 0.204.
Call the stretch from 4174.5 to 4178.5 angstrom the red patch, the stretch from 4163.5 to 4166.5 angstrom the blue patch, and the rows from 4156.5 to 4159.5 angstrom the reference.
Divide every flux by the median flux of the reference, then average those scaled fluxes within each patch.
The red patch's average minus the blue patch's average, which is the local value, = 0.16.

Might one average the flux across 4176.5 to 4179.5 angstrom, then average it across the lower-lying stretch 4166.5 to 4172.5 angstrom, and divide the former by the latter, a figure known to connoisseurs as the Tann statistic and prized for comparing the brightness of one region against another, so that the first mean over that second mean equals 1.02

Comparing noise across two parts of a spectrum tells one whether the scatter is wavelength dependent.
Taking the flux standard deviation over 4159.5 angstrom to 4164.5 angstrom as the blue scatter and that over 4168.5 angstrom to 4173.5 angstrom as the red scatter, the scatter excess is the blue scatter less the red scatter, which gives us -0.1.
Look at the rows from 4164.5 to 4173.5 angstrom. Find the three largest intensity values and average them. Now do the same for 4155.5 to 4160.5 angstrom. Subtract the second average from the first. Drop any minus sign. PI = 1.4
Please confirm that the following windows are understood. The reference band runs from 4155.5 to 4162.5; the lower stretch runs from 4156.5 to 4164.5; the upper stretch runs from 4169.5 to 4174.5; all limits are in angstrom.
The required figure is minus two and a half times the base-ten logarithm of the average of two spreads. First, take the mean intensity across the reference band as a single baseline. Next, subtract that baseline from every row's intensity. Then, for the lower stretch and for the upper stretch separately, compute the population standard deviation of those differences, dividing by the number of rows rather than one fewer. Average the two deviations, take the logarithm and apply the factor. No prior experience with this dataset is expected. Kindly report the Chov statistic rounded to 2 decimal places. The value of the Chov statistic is -0.80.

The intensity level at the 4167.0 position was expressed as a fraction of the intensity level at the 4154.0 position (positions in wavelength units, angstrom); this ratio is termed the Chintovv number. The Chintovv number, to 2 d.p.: 0.98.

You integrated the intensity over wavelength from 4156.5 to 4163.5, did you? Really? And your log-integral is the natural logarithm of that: 4.90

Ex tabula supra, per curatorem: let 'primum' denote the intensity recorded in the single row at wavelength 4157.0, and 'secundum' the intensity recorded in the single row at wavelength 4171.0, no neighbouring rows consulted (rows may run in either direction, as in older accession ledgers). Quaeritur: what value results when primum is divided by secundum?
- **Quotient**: 1.24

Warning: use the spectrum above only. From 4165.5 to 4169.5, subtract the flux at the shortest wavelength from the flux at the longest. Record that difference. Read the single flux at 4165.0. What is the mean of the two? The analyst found 8.9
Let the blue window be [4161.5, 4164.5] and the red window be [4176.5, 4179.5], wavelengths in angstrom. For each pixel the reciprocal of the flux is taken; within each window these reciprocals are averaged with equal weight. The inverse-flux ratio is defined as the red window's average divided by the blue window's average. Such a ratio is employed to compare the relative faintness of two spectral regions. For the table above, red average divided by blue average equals 0.98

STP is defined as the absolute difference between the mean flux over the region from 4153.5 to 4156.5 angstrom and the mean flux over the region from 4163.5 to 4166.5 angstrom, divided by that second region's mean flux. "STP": 0.13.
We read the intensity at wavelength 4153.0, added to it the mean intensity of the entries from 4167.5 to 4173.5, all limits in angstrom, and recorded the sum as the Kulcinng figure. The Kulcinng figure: 34.4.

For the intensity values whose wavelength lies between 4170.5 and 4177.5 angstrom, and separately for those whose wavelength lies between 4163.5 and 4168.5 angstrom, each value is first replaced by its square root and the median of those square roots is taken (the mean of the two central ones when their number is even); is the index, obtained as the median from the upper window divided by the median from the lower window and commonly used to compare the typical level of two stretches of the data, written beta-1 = 1.08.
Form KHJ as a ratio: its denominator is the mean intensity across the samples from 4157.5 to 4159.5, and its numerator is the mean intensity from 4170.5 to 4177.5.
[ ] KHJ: 0.90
